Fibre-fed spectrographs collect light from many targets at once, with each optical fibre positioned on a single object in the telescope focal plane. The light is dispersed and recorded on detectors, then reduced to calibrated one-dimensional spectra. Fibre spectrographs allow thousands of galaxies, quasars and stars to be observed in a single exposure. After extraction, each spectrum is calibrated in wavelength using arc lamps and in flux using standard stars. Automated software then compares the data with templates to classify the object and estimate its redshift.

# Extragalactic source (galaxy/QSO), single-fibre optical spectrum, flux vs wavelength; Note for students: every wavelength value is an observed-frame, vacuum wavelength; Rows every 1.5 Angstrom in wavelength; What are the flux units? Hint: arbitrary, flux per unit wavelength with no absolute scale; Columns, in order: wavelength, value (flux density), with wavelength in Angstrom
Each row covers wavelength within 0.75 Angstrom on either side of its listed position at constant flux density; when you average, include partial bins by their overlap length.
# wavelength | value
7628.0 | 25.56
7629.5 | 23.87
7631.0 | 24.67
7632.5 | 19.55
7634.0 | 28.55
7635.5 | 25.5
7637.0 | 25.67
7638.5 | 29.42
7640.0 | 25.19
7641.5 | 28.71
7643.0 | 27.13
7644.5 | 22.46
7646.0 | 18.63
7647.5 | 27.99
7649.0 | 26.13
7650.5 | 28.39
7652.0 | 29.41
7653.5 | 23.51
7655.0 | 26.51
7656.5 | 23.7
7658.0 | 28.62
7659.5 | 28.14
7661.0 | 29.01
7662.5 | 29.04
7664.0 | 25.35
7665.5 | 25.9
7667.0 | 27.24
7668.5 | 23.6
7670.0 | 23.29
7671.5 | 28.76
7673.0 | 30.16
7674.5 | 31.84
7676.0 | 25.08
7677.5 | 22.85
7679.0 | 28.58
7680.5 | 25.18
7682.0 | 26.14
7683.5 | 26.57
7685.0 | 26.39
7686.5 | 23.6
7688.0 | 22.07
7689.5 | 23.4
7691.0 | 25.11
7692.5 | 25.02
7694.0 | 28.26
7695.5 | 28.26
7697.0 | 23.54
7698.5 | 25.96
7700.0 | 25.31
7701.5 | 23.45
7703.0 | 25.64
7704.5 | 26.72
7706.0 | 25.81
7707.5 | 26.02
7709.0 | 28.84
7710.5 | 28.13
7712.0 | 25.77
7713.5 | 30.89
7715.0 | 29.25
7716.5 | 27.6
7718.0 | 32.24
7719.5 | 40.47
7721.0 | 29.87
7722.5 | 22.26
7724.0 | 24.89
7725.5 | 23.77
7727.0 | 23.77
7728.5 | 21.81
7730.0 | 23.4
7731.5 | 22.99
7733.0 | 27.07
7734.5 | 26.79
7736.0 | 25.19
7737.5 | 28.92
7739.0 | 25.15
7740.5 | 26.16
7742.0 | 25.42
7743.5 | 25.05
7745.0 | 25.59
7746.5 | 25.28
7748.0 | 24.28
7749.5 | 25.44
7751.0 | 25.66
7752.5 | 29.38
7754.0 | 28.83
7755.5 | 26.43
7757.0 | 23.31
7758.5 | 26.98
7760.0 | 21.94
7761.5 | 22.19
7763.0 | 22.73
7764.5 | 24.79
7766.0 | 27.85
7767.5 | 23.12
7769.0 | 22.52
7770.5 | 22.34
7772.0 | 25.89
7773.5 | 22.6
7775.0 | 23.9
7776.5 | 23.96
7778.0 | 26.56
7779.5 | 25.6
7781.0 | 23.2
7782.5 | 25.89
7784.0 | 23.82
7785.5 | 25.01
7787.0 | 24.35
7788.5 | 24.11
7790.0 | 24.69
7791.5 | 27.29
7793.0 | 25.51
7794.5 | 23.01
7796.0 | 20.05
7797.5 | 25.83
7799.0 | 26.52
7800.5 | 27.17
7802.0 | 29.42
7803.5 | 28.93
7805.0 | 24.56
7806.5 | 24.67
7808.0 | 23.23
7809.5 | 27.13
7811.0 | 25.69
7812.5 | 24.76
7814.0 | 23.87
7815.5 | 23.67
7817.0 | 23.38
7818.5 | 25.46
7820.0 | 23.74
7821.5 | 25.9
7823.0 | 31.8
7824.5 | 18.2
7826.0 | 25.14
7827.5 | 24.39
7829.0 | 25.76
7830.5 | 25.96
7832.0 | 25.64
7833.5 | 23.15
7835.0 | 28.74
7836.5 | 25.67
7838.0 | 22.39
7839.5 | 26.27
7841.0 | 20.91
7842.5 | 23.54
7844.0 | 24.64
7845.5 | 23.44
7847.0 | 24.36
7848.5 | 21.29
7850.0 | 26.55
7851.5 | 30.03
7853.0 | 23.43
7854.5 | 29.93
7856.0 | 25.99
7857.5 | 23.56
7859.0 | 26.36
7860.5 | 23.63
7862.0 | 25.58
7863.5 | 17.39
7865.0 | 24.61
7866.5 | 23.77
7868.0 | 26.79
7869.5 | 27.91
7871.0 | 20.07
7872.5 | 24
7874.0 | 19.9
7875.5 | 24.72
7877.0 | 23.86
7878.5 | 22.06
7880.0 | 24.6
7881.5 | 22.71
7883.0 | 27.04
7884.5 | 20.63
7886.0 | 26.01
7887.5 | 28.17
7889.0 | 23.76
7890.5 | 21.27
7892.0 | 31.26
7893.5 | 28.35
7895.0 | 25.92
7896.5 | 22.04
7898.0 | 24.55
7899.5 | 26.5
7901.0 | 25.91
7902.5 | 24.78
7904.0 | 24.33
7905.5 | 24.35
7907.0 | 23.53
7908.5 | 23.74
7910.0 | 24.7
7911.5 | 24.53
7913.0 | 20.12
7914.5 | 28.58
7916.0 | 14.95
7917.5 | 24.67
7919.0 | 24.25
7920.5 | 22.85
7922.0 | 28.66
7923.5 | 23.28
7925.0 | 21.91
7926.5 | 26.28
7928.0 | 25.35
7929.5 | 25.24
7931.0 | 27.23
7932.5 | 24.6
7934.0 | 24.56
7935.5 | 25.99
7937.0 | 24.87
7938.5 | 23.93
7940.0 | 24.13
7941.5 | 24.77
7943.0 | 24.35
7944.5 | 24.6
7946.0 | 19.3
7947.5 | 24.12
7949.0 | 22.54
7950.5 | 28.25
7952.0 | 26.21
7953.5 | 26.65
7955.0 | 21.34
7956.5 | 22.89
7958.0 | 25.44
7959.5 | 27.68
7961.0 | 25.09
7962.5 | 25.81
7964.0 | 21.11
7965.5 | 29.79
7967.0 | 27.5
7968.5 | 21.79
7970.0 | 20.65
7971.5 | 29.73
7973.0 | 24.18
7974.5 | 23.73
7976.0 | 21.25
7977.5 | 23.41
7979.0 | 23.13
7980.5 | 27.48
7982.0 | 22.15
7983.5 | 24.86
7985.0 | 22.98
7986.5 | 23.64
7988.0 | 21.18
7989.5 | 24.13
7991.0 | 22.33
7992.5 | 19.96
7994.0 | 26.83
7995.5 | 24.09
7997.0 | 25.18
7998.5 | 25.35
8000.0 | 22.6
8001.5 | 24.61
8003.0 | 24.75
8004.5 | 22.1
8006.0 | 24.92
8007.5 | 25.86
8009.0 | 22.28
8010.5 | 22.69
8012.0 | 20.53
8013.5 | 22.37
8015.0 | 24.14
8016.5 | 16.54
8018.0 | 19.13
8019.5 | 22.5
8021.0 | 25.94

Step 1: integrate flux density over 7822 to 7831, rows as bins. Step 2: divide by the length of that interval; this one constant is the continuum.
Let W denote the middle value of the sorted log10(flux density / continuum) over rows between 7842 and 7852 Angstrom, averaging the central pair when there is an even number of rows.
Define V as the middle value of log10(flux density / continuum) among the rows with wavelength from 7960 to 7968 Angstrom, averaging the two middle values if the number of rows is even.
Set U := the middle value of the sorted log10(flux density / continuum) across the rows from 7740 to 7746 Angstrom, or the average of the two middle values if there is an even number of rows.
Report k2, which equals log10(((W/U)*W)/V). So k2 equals 0.6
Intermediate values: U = 0.005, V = 0.010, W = -0.015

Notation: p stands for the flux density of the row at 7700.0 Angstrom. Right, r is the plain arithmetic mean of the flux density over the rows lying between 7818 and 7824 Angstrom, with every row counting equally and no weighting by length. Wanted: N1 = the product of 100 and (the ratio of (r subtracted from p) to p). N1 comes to -6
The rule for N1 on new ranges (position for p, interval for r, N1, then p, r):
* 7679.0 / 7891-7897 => 6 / 28.58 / 26.9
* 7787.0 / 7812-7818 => 2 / 24.35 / 23.9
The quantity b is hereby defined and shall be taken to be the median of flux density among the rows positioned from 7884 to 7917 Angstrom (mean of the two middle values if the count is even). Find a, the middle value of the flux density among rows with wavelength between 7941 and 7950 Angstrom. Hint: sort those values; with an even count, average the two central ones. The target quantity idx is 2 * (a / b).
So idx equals 1.98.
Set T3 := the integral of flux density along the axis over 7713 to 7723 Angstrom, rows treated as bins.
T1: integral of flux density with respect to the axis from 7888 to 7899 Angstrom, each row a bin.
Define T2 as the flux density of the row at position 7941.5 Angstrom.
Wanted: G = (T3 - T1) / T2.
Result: 1.1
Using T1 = 279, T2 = 24.77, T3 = 306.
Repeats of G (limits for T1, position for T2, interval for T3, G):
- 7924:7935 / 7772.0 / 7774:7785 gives -0.1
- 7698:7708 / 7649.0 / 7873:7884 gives 0.1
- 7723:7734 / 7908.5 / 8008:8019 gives -1.3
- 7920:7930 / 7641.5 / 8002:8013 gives 0.3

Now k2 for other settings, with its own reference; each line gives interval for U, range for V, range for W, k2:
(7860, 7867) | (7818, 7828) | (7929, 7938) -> -0.6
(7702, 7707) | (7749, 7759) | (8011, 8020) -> 1.4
